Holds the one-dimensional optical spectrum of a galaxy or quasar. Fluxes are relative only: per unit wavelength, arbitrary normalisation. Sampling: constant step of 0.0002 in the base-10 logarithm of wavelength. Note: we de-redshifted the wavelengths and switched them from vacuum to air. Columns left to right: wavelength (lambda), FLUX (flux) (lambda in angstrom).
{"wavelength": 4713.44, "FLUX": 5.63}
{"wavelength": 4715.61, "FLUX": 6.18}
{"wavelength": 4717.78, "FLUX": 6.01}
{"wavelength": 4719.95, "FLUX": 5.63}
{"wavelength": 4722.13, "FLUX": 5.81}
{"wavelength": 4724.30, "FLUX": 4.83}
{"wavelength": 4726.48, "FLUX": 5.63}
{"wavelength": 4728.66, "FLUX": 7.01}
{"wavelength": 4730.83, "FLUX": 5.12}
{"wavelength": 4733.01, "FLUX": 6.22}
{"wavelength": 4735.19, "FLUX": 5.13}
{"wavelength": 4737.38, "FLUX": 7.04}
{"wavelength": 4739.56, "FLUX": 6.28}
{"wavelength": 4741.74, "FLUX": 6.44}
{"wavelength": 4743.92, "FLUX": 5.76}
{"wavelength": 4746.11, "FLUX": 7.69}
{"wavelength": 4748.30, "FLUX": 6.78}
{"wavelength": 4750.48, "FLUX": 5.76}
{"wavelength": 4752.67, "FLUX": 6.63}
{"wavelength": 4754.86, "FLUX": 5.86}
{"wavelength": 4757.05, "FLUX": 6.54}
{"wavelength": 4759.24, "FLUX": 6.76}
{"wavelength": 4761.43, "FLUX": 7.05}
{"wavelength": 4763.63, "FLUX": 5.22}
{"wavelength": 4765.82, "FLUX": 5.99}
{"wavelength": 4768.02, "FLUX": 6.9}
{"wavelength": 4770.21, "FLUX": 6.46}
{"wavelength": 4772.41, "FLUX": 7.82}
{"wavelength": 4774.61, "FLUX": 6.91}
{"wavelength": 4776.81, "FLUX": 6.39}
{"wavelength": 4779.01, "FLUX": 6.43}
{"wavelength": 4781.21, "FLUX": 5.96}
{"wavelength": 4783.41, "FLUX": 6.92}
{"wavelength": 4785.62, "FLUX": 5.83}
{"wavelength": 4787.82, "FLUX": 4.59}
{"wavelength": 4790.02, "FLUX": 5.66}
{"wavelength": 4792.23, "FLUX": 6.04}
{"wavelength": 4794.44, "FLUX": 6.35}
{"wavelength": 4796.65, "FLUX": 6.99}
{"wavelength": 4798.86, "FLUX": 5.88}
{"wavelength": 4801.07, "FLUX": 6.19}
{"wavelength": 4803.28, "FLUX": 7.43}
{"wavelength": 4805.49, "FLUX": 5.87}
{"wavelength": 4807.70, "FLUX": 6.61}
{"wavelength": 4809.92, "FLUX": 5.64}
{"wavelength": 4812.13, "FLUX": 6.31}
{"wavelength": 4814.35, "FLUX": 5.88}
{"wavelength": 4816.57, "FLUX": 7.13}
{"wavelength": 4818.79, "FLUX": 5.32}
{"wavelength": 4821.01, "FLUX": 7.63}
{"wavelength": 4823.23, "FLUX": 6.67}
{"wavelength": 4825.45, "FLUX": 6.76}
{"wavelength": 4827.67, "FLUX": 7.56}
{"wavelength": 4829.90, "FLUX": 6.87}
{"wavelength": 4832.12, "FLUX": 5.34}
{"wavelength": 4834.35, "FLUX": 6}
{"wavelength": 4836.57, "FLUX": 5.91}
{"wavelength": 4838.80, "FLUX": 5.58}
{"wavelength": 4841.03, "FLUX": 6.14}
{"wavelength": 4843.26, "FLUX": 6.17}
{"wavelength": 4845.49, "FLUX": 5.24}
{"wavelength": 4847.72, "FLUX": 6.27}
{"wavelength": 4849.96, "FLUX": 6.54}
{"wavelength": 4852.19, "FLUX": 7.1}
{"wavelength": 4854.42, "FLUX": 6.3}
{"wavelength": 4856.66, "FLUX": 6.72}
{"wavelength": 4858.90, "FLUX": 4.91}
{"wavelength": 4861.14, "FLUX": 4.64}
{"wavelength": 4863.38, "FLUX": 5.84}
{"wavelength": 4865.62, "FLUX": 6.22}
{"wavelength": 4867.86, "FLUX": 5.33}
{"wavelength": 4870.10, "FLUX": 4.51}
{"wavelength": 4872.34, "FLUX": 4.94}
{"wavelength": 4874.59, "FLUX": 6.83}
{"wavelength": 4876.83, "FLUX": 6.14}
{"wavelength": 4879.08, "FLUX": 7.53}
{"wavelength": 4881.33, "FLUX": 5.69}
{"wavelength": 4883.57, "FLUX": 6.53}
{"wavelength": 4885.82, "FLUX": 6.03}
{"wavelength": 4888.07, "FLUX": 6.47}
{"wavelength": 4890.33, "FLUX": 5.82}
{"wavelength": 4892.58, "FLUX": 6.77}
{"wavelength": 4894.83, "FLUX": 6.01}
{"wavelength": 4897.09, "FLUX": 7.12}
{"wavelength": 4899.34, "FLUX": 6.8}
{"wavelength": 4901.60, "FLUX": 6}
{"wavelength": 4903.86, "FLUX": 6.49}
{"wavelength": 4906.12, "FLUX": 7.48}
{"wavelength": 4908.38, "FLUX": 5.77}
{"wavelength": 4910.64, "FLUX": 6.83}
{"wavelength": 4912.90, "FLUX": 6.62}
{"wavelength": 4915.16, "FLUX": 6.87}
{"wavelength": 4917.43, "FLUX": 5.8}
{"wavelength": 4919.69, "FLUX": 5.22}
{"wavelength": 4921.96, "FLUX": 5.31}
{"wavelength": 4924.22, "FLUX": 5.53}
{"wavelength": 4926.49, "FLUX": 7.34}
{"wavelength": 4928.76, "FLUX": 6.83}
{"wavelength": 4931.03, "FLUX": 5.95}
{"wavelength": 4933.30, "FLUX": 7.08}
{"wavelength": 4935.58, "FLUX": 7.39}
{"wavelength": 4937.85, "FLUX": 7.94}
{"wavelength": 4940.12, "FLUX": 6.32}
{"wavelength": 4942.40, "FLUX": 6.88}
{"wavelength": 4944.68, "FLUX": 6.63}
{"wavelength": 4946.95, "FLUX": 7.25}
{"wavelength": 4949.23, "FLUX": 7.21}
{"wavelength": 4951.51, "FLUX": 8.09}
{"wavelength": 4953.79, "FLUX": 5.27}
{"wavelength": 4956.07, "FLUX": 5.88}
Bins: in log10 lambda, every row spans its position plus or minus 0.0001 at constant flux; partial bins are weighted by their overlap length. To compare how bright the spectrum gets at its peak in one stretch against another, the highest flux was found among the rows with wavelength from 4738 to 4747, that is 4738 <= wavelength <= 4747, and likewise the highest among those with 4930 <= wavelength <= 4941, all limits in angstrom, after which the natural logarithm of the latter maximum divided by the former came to 0.03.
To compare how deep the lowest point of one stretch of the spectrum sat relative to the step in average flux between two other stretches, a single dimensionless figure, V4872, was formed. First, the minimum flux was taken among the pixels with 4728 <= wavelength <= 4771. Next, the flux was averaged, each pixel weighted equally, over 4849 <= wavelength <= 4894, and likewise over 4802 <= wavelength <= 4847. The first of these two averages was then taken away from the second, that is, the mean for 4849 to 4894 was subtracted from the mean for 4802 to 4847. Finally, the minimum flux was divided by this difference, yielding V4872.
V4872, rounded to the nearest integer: 20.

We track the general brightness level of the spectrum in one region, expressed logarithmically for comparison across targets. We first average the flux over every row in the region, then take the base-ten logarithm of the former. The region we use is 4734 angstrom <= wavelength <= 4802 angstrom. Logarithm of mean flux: 0.801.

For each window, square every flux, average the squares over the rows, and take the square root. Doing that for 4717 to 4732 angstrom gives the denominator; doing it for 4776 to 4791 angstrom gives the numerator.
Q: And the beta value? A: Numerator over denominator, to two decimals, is 1.04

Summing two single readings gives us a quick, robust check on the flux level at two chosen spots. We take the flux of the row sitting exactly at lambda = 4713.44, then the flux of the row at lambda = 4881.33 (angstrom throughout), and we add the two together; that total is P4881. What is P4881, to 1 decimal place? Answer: 11.3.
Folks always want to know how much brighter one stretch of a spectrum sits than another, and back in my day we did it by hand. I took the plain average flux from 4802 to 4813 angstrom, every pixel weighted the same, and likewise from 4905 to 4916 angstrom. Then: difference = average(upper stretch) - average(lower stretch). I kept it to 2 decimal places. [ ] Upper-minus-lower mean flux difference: 0.34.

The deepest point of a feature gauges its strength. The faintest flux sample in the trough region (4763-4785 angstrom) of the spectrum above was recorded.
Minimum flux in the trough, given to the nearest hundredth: 5.22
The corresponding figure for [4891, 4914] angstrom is 5.77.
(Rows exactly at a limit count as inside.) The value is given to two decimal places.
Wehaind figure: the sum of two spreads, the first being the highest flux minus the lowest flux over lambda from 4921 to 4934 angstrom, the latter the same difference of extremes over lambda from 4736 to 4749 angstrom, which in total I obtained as 3.96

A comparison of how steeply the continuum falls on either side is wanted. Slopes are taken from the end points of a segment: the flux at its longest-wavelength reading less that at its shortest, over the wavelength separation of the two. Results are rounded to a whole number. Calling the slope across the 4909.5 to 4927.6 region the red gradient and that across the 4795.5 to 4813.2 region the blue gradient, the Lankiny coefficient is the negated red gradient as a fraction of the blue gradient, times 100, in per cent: 73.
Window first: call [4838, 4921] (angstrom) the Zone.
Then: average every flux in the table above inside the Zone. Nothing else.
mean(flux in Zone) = 6.14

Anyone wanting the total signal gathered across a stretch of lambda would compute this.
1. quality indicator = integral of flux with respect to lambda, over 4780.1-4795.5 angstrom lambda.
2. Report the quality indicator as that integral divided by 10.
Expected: 9.1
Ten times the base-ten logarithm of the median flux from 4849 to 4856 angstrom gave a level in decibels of 8.2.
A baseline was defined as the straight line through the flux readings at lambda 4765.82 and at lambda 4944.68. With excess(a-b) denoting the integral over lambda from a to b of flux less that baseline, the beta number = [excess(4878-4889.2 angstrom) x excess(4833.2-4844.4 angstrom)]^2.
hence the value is 2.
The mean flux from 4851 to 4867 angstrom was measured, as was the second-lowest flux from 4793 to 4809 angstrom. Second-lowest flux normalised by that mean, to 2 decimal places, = 0.99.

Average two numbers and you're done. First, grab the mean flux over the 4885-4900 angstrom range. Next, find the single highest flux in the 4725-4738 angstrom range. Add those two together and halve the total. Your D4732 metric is 6.7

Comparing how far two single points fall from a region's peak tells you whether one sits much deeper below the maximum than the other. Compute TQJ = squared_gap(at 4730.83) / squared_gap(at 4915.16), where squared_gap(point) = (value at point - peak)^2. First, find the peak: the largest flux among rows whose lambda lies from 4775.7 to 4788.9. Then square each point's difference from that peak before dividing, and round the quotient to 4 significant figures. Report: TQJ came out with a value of 1296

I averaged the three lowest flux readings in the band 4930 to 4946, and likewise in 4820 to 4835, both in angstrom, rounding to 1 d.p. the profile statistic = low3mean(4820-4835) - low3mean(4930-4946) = -0.3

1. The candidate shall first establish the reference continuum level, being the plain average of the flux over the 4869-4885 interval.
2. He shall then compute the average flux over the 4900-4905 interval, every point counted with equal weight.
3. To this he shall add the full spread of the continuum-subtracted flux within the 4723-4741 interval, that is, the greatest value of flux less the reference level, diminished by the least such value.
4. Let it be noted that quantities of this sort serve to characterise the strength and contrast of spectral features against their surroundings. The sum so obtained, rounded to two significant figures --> 8.5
